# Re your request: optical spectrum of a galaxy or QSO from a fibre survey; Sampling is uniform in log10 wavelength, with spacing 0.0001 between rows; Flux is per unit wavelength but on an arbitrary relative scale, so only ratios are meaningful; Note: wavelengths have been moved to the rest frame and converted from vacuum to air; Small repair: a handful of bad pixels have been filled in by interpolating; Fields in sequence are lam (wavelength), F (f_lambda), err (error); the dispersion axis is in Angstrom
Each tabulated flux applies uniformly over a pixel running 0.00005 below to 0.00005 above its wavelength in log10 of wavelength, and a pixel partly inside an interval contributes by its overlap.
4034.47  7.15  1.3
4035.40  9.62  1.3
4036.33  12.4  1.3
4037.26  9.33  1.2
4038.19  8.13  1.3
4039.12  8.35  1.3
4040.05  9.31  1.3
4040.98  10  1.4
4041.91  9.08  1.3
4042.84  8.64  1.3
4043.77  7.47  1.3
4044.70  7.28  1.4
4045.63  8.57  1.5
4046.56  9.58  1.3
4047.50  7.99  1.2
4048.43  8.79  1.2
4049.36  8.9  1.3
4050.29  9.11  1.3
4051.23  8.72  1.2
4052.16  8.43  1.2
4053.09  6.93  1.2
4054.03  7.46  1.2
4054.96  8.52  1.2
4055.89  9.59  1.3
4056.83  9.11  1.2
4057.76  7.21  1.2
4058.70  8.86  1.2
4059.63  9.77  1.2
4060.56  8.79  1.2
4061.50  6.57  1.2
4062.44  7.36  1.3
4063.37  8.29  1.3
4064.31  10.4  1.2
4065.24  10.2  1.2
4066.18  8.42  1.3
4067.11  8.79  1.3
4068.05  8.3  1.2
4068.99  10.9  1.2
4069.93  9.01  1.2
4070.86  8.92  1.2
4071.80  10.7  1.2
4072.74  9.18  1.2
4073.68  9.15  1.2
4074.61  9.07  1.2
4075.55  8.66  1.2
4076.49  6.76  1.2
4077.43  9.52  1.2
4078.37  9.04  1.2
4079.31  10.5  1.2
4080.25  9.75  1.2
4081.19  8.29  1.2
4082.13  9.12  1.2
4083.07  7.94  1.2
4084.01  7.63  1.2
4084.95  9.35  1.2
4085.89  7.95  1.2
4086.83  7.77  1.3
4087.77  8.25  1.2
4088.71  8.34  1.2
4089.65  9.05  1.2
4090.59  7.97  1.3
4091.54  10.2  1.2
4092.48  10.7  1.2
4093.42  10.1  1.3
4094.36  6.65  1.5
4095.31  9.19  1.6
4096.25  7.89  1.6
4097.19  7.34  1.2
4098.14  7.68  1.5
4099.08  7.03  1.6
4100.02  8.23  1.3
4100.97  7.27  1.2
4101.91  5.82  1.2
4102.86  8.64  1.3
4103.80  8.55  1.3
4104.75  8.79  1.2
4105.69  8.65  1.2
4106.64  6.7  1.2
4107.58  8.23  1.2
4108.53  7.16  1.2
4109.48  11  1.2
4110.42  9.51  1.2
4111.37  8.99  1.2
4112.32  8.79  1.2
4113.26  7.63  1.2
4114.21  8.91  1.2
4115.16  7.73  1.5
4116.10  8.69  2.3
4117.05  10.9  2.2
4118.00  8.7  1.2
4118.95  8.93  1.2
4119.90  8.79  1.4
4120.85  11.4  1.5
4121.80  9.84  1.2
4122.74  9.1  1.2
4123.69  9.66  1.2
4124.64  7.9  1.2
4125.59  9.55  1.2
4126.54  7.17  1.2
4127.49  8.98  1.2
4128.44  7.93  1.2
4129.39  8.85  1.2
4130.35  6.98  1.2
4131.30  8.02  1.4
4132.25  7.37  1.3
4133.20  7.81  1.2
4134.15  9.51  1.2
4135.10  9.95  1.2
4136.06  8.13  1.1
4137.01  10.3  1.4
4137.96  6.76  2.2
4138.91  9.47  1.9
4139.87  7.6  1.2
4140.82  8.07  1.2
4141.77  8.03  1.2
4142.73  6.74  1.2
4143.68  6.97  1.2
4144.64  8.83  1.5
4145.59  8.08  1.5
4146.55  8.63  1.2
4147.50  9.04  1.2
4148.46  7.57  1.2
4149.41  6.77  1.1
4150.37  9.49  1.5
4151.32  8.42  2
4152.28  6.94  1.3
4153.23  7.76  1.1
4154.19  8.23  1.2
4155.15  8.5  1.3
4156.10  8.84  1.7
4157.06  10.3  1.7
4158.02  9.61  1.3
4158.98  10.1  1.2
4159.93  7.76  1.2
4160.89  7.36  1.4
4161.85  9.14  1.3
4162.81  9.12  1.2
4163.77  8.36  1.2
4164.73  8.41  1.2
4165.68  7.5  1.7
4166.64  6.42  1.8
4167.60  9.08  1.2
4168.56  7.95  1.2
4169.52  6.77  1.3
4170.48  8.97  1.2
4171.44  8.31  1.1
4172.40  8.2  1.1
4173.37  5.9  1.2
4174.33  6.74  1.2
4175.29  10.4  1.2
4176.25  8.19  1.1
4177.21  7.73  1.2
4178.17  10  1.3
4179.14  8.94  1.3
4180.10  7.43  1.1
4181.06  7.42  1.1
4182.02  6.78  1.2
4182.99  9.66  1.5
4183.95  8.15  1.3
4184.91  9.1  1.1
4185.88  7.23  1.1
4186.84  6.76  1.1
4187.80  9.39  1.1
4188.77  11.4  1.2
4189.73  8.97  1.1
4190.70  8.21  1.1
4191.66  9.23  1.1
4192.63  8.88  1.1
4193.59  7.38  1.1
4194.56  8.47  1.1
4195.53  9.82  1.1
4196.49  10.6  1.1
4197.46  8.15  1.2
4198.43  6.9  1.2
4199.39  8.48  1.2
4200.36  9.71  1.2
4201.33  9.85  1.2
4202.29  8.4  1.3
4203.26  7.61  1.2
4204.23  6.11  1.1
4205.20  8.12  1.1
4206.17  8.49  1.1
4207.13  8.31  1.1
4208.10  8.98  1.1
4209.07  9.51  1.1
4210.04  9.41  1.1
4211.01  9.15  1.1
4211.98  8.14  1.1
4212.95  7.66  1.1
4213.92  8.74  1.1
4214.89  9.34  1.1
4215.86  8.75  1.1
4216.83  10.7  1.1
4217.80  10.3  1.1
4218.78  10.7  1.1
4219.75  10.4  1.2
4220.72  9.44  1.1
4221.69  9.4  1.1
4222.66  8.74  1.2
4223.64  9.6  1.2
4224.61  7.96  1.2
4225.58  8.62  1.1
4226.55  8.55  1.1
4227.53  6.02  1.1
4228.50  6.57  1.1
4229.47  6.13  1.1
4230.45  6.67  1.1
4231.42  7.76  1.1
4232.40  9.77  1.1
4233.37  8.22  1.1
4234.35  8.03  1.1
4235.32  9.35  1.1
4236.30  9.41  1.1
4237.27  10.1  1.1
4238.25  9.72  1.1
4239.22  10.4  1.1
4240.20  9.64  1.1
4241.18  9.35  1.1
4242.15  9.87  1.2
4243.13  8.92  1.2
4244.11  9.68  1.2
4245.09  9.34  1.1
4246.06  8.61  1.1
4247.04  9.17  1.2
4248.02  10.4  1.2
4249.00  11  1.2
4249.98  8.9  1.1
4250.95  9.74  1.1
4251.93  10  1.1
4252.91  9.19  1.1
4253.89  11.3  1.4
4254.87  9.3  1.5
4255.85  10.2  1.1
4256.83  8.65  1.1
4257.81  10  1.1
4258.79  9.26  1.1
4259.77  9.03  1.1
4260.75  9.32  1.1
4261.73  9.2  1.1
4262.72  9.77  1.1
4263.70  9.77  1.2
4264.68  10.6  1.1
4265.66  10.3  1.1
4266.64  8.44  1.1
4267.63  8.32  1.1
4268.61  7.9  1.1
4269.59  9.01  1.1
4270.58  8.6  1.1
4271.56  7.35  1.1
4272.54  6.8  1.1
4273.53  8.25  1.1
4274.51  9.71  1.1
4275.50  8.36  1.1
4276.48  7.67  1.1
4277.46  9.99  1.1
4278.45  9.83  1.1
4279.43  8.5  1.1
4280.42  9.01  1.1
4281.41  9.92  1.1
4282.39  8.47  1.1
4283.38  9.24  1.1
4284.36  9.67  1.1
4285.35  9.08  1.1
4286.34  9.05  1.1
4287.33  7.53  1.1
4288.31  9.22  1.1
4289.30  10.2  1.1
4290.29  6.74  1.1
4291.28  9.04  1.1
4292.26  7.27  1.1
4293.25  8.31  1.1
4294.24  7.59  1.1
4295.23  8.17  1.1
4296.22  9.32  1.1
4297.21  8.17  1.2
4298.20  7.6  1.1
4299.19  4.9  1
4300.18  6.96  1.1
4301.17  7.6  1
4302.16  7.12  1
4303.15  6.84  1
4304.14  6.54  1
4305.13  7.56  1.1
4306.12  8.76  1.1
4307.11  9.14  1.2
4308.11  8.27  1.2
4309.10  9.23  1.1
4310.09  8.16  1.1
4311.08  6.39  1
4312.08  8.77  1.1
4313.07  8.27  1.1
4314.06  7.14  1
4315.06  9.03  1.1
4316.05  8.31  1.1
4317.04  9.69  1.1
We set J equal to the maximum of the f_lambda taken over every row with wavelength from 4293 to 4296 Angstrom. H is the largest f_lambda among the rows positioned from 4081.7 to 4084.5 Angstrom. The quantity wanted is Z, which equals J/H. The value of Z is 0.91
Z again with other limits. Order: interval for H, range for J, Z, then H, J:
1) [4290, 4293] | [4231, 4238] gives 1.12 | 9.04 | 10.1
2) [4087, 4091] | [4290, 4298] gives 1.03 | 9.05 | 9.32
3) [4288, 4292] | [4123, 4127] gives 0.95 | 10.2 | 9.66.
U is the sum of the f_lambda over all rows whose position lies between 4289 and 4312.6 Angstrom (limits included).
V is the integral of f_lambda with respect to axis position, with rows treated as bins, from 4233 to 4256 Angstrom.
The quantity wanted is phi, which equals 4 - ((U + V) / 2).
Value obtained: -200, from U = 189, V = 220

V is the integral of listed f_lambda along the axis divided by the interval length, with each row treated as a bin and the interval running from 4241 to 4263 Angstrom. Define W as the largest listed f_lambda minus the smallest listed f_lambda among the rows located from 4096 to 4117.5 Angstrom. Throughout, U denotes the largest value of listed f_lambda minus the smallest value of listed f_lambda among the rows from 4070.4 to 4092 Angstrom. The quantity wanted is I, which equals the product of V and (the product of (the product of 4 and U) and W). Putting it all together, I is 782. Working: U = 3.9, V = 9.57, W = 5.2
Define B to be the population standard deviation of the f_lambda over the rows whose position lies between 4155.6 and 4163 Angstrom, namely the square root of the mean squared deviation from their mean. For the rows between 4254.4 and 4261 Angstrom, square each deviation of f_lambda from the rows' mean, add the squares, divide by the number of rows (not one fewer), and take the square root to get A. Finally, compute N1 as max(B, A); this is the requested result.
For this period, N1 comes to 1.0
